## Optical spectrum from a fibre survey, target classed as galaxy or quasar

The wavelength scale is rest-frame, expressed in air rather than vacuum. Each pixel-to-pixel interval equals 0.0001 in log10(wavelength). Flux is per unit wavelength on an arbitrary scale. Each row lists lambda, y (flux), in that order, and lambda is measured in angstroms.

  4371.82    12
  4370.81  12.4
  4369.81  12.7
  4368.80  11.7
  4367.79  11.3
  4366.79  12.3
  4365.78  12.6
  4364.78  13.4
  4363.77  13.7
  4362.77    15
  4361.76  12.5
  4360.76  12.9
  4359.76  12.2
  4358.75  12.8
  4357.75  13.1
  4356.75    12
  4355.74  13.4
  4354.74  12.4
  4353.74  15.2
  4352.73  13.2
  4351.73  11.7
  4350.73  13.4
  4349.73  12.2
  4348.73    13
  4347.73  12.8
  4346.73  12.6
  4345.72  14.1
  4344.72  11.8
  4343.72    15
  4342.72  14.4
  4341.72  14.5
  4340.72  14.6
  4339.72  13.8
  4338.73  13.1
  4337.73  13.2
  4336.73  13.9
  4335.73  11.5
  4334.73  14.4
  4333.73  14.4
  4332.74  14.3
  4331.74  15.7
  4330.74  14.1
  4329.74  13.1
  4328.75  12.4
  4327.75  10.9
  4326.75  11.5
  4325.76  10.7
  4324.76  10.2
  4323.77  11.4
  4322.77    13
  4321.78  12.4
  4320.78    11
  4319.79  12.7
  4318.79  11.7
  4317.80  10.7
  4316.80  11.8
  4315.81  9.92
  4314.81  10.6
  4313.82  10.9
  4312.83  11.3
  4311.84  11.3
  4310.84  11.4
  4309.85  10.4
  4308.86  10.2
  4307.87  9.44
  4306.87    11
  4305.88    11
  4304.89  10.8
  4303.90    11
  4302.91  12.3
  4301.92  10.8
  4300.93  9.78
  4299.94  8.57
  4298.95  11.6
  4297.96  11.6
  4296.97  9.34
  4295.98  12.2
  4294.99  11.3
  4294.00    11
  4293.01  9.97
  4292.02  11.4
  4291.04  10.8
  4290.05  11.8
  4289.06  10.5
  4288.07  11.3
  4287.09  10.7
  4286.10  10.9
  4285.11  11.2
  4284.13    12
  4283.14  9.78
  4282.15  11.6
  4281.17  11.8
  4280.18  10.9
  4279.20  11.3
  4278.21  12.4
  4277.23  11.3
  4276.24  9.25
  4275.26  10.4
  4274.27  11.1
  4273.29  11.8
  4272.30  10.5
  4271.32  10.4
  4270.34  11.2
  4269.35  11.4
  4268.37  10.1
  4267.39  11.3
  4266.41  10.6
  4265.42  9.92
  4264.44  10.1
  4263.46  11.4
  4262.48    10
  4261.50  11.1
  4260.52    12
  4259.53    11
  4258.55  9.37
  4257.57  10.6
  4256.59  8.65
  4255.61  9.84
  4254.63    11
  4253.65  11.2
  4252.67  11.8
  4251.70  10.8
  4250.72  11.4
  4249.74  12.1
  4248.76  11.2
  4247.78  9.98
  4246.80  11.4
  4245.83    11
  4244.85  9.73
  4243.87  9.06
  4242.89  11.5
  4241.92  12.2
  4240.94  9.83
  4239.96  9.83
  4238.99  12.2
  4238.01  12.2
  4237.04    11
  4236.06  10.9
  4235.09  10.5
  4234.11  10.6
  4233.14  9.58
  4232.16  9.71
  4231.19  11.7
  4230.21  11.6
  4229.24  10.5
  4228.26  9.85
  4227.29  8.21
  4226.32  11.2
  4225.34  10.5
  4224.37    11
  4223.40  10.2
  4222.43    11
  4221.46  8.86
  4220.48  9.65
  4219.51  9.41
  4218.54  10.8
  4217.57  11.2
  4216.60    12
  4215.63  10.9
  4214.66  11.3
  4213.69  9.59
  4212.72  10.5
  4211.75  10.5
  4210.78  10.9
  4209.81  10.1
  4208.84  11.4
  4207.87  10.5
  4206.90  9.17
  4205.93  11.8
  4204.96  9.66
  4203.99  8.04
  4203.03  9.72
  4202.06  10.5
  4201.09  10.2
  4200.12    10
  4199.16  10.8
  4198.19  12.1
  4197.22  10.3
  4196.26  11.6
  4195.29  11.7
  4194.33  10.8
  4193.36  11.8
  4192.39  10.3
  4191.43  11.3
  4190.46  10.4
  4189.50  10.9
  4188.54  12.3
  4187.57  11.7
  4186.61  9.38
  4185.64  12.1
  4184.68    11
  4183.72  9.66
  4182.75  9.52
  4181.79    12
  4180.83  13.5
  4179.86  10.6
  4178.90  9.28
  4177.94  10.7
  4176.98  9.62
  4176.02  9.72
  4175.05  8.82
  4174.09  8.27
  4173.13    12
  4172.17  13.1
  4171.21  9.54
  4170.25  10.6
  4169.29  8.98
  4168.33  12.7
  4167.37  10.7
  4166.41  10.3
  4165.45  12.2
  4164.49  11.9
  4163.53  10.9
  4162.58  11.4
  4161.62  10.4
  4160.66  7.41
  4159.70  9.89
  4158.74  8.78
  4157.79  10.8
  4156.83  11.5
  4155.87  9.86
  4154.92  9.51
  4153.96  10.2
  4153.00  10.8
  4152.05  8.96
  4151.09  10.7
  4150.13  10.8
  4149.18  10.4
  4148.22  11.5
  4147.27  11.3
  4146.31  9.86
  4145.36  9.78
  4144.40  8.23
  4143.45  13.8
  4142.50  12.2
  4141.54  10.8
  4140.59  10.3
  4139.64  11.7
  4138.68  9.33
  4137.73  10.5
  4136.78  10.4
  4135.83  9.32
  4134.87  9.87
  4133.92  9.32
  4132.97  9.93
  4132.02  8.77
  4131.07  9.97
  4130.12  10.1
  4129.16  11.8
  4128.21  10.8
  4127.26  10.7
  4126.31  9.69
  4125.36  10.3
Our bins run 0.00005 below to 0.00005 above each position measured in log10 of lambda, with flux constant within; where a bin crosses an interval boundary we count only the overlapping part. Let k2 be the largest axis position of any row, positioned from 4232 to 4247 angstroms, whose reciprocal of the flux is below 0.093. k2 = 4246.80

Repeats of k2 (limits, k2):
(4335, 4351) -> 4350.73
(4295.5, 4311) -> 4310.84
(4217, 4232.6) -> 4231.19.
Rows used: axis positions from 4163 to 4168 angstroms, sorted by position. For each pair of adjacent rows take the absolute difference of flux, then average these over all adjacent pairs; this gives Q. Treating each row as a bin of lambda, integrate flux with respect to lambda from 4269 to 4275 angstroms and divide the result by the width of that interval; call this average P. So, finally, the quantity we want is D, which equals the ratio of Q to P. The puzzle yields 0.08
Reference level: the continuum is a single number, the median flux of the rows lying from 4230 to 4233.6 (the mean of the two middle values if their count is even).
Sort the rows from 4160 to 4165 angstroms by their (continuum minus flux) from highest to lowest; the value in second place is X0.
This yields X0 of 0.3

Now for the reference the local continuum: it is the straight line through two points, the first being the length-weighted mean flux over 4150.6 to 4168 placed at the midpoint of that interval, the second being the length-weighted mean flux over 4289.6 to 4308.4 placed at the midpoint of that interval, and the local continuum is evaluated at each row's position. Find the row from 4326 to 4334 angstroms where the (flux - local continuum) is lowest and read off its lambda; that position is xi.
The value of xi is 4327.75 angstroms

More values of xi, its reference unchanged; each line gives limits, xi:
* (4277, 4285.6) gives 4283.14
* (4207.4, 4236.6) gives 4227.29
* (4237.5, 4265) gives 4256.59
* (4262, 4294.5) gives 4276.24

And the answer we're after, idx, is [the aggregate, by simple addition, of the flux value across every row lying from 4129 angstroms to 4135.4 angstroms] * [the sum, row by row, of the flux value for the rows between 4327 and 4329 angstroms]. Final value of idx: 1625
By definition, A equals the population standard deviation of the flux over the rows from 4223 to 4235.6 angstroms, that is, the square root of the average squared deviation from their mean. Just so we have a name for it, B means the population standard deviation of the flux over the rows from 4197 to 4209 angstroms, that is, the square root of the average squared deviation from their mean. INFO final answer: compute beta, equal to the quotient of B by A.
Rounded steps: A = 0.9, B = 1.05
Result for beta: 1.17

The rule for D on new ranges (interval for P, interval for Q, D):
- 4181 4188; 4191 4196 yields 0.10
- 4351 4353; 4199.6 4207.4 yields 0.11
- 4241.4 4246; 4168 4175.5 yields 0.21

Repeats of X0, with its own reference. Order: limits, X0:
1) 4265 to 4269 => 0.6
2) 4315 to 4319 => 0.0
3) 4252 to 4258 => 0.8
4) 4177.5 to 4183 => 1.1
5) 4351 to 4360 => -1.3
